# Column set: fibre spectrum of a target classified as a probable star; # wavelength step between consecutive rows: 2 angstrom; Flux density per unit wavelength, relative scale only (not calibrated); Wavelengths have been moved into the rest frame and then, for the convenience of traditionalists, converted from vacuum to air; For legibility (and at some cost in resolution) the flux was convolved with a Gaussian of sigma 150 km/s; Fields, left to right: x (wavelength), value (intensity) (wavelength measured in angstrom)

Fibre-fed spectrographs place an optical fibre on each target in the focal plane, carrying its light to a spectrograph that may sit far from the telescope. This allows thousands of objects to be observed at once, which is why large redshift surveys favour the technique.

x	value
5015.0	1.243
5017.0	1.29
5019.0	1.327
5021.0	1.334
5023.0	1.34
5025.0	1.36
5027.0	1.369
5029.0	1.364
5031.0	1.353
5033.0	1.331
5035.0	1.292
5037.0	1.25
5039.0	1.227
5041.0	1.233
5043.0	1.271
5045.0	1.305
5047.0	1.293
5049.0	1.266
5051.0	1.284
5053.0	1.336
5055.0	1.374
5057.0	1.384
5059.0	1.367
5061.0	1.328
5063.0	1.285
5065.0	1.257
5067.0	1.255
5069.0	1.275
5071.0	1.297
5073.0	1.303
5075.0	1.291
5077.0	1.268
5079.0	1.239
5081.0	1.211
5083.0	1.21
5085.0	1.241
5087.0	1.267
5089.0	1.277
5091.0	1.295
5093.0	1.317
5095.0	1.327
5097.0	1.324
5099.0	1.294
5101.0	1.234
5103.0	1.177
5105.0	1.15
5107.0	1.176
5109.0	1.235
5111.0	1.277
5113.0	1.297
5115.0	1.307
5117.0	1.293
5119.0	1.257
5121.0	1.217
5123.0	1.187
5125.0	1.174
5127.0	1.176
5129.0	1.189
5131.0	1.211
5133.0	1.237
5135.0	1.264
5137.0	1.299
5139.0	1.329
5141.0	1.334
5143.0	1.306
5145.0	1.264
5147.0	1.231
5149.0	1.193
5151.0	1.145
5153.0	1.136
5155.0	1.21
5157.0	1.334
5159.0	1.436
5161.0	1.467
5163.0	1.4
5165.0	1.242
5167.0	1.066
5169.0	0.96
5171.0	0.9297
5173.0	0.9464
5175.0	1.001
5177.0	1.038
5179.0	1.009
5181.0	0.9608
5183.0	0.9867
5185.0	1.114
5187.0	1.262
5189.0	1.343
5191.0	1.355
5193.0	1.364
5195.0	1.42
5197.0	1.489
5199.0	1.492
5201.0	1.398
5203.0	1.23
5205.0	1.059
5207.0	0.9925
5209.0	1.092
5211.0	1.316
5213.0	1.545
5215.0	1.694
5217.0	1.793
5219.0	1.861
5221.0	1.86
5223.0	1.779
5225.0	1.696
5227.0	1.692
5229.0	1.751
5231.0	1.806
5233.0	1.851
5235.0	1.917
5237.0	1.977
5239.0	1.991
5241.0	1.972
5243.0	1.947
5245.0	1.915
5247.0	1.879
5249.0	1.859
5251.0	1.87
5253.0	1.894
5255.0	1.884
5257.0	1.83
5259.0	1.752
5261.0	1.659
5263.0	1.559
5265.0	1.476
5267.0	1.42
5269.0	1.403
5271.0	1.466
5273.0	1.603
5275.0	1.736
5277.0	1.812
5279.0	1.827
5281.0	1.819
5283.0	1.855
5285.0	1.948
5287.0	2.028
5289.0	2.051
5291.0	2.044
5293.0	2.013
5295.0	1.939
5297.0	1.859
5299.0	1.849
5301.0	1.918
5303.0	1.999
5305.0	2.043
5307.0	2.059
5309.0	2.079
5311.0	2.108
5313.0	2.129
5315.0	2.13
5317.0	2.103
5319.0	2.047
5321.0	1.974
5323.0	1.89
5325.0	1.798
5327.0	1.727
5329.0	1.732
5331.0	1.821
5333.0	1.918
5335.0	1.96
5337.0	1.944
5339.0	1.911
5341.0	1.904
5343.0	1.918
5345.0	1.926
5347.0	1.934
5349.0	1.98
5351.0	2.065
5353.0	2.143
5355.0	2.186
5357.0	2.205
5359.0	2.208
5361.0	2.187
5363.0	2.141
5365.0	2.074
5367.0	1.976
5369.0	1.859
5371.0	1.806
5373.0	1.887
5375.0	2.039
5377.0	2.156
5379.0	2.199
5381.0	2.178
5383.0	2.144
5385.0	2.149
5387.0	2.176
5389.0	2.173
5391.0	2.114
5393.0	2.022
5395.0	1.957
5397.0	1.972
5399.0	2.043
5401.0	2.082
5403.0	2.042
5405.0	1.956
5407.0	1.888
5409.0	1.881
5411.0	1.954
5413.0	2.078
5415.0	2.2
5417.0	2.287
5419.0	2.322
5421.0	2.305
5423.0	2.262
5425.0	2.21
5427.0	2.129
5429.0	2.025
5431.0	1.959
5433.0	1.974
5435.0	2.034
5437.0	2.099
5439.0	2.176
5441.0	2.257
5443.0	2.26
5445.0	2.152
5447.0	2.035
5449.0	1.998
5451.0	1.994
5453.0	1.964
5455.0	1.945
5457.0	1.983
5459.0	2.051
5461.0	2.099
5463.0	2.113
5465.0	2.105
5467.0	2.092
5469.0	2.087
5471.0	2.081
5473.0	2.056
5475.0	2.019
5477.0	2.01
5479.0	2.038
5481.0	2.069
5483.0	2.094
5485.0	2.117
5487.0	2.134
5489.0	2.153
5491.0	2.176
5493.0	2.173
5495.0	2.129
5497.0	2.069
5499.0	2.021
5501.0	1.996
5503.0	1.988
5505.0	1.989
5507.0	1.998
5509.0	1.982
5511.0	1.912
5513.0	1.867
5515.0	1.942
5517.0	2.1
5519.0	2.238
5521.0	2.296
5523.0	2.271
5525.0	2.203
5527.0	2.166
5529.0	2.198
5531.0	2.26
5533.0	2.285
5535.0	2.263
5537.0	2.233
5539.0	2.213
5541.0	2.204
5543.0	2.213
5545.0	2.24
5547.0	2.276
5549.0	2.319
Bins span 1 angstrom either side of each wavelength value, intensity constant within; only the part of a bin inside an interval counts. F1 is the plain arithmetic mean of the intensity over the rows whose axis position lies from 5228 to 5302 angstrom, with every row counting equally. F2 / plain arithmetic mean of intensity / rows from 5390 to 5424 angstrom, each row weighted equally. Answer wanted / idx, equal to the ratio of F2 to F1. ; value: 1.14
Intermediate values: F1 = 1.82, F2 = 2.08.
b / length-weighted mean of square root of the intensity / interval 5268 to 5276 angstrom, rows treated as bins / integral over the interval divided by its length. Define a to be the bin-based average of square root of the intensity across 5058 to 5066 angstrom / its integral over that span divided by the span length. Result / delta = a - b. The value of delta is -0.10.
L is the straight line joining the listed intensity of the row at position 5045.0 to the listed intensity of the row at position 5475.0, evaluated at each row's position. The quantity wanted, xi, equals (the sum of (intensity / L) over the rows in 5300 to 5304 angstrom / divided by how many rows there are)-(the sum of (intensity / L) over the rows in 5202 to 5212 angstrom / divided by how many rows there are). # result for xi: 0.41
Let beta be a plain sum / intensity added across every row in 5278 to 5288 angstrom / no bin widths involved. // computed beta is 9.5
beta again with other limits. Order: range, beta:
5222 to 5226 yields 3.5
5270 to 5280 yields 8.4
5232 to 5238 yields 5.7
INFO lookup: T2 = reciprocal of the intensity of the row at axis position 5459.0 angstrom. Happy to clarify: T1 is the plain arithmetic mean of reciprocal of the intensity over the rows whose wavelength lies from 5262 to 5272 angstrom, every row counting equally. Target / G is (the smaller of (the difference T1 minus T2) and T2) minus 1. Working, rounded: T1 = 0.68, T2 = 0.49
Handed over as -0.80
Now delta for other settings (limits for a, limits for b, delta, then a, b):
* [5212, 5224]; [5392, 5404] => -0.10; 1.32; 1.42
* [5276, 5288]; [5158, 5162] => 0.17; 1.37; 1.20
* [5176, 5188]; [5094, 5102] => -0.11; 1.03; 1.14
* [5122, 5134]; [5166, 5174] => 0.11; 1.09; 0.99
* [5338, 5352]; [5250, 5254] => 0.02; 1.40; 1.37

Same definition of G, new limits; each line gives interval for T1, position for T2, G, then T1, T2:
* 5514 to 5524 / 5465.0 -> -1.01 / 0.46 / 0.48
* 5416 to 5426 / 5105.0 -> -1.43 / 0.44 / 0.87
